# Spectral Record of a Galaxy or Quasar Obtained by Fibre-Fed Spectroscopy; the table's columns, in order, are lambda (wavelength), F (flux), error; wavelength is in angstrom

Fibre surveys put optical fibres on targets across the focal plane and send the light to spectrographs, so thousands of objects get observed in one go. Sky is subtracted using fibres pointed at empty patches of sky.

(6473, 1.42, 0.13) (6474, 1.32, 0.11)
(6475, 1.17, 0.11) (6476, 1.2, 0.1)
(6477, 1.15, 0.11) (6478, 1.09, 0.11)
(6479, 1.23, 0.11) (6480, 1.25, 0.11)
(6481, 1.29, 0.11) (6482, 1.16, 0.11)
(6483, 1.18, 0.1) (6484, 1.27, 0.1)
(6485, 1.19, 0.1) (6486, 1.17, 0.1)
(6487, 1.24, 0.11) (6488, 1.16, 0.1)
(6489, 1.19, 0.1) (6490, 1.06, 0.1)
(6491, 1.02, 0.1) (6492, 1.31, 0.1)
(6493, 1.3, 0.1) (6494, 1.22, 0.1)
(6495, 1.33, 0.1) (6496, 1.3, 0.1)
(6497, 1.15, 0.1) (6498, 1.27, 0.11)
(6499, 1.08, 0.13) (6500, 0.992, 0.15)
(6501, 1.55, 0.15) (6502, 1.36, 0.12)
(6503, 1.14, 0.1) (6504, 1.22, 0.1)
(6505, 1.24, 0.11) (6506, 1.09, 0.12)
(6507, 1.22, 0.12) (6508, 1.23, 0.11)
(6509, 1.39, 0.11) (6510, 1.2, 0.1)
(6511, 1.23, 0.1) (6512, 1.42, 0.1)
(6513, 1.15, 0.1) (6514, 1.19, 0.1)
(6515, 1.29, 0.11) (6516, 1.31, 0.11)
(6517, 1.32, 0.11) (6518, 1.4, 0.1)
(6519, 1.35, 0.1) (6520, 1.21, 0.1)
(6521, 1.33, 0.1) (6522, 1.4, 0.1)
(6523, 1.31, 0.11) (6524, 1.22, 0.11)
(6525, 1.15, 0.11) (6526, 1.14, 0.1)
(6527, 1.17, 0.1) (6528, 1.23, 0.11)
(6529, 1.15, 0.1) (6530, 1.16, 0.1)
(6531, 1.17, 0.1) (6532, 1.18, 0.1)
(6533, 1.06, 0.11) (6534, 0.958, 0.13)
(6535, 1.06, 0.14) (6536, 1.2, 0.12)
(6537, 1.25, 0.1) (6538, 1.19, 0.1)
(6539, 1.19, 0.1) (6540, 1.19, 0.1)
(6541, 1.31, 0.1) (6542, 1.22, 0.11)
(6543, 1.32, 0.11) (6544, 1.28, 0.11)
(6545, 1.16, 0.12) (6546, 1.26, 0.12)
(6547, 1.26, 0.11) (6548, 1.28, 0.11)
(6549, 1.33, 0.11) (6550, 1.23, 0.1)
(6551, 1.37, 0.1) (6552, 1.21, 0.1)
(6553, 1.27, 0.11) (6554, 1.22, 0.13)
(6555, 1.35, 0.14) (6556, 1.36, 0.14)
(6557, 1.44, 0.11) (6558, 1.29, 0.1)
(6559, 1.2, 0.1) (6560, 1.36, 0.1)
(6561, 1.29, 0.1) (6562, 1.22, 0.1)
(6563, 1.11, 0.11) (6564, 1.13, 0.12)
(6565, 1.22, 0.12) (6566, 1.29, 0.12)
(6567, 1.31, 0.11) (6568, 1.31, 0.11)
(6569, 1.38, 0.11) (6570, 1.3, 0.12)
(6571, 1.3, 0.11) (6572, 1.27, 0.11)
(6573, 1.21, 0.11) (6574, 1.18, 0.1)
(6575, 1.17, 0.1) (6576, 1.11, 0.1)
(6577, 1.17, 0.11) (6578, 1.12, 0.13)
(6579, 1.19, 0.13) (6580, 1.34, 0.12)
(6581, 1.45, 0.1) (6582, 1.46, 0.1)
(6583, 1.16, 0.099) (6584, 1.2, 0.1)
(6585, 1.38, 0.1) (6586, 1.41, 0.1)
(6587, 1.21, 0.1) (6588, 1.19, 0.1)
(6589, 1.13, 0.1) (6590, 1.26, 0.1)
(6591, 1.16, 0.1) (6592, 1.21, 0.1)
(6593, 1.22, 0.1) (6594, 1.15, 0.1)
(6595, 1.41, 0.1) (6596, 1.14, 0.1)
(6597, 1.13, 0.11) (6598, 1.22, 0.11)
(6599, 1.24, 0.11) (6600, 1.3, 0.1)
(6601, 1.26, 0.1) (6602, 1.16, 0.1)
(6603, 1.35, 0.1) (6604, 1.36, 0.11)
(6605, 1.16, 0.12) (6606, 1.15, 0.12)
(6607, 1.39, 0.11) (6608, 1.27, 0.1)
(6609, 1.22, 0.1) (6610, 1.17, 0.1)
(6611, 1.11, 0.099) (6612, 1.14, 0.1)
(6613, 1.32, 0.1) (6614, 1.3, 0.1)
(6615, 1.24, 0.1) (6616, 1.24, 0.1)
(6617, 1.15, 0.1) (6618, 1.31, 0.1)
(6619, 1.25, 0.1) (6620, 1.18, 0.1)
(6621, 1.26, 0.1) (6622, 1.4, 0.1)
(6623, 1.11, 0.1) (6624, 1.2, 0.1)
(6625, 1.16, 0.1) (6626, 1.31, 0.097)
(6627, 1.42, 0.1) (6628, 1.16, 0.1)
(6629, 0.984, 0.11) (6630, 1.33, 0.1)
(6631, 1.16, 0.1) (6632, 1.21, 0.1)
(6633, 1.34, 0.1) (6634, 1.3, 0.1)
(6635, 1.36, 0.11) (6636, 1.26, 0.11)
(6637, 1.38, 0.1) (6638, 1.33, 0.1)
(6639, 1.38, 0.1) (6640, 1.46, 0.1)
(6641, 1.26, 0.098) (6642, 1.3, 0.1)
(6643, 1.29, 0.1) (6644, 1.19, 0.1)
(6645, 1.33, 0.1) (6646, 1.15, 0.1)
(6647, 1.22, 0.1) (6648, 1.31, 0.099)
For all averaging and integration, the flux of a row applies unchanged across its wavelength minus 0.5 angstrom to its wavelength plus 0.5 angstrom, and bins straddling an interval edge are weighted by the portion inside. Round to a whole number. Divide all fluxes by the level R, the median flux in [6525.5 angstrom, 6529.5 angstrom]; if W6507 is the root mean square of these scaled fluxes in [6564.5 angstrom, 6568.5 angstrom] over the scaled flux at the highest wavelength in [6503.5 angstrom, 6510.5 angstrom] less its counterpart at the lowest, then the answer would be -64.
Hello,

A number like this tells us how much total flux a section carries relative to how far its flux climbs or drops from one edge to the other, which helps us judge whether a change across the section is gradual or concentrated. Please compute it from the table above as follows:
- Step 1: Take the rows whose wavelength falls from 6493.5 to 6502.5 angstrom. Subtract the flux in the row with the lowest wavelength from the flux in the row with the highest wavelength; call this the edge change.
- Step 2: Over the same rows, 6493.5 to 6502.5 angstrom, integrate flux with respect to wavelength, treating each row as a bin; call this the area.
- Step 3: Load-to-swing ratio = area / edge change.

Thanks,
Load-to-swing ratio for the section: 80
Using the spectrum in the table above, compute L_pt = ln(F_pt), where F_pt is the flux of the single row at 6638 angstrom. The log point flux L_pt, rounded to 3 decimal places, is 0.285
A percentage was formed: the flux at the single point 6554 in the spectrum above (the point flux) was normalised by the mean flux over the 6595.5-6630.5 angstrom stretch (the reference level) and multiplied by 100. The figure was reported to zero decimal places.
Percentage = 99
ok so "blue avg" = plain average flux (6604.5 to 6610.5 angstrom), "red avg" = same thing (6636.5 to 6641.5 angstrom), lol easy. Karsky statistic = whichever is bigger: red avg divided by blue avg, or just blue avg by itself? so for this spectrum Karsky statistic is 1.23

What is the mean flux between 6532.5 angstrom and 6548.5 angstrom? 1.20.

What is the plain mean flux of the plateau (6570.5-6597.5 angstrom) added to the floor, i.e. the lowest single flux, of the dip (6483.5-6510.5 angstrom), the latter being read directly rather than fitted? 2.23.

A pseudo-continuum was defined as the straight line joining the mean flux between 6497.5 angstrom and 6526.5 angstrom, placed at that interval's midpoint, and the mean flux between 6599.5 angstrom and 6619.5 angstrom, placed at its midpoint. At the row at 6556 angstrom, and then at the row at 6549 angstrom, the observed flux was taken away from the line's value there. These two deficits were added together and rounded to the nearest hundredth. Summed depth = -0.19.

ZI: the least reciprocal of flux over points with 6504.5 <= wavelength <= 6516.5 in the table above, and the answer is 0.704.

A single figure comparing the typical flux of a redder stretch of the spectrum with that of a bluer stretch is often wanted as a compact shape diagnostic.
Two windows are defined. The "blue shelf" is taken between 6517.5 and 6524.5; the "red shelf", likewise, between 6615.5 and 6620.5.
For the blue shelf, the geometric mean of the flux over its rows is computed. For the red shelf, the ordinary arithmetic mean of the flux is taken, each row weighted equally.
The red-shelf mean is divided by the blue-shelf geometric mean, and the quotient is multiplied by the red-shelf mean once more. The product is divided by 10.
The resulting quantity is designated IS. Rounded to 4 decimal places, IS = 0.1143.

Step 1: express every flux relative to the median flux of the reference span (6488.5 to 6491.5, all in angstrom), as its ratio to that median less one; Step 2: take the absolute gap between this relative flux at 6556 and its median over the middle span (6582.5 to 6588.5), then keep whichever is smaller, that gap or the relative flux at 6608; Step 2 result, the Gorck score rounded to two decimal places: 0.15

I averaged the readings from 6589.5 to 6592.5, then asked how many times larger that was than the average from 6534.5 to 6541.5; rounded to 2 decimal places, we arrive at 1.01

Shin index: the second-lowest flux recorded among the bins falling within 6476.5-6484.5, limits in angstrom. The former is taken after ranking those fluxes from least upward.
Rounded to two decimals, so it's 1.15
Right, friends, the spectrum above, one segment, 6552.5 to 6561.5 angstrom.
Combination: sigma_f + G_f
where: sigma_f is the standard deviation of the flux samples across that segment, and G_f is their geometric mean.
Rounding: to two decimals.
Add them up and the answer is 1.38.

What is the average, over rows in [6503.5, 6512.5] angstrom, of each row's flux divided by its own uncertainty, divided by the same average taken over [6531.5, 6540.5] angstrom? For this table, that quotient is 1.11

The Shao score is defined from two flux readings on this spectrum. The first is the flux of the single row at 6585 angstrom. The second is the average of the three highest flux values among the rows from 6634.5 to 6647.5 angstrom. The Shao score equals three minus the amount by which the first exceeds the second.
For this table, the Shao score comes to 3.03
